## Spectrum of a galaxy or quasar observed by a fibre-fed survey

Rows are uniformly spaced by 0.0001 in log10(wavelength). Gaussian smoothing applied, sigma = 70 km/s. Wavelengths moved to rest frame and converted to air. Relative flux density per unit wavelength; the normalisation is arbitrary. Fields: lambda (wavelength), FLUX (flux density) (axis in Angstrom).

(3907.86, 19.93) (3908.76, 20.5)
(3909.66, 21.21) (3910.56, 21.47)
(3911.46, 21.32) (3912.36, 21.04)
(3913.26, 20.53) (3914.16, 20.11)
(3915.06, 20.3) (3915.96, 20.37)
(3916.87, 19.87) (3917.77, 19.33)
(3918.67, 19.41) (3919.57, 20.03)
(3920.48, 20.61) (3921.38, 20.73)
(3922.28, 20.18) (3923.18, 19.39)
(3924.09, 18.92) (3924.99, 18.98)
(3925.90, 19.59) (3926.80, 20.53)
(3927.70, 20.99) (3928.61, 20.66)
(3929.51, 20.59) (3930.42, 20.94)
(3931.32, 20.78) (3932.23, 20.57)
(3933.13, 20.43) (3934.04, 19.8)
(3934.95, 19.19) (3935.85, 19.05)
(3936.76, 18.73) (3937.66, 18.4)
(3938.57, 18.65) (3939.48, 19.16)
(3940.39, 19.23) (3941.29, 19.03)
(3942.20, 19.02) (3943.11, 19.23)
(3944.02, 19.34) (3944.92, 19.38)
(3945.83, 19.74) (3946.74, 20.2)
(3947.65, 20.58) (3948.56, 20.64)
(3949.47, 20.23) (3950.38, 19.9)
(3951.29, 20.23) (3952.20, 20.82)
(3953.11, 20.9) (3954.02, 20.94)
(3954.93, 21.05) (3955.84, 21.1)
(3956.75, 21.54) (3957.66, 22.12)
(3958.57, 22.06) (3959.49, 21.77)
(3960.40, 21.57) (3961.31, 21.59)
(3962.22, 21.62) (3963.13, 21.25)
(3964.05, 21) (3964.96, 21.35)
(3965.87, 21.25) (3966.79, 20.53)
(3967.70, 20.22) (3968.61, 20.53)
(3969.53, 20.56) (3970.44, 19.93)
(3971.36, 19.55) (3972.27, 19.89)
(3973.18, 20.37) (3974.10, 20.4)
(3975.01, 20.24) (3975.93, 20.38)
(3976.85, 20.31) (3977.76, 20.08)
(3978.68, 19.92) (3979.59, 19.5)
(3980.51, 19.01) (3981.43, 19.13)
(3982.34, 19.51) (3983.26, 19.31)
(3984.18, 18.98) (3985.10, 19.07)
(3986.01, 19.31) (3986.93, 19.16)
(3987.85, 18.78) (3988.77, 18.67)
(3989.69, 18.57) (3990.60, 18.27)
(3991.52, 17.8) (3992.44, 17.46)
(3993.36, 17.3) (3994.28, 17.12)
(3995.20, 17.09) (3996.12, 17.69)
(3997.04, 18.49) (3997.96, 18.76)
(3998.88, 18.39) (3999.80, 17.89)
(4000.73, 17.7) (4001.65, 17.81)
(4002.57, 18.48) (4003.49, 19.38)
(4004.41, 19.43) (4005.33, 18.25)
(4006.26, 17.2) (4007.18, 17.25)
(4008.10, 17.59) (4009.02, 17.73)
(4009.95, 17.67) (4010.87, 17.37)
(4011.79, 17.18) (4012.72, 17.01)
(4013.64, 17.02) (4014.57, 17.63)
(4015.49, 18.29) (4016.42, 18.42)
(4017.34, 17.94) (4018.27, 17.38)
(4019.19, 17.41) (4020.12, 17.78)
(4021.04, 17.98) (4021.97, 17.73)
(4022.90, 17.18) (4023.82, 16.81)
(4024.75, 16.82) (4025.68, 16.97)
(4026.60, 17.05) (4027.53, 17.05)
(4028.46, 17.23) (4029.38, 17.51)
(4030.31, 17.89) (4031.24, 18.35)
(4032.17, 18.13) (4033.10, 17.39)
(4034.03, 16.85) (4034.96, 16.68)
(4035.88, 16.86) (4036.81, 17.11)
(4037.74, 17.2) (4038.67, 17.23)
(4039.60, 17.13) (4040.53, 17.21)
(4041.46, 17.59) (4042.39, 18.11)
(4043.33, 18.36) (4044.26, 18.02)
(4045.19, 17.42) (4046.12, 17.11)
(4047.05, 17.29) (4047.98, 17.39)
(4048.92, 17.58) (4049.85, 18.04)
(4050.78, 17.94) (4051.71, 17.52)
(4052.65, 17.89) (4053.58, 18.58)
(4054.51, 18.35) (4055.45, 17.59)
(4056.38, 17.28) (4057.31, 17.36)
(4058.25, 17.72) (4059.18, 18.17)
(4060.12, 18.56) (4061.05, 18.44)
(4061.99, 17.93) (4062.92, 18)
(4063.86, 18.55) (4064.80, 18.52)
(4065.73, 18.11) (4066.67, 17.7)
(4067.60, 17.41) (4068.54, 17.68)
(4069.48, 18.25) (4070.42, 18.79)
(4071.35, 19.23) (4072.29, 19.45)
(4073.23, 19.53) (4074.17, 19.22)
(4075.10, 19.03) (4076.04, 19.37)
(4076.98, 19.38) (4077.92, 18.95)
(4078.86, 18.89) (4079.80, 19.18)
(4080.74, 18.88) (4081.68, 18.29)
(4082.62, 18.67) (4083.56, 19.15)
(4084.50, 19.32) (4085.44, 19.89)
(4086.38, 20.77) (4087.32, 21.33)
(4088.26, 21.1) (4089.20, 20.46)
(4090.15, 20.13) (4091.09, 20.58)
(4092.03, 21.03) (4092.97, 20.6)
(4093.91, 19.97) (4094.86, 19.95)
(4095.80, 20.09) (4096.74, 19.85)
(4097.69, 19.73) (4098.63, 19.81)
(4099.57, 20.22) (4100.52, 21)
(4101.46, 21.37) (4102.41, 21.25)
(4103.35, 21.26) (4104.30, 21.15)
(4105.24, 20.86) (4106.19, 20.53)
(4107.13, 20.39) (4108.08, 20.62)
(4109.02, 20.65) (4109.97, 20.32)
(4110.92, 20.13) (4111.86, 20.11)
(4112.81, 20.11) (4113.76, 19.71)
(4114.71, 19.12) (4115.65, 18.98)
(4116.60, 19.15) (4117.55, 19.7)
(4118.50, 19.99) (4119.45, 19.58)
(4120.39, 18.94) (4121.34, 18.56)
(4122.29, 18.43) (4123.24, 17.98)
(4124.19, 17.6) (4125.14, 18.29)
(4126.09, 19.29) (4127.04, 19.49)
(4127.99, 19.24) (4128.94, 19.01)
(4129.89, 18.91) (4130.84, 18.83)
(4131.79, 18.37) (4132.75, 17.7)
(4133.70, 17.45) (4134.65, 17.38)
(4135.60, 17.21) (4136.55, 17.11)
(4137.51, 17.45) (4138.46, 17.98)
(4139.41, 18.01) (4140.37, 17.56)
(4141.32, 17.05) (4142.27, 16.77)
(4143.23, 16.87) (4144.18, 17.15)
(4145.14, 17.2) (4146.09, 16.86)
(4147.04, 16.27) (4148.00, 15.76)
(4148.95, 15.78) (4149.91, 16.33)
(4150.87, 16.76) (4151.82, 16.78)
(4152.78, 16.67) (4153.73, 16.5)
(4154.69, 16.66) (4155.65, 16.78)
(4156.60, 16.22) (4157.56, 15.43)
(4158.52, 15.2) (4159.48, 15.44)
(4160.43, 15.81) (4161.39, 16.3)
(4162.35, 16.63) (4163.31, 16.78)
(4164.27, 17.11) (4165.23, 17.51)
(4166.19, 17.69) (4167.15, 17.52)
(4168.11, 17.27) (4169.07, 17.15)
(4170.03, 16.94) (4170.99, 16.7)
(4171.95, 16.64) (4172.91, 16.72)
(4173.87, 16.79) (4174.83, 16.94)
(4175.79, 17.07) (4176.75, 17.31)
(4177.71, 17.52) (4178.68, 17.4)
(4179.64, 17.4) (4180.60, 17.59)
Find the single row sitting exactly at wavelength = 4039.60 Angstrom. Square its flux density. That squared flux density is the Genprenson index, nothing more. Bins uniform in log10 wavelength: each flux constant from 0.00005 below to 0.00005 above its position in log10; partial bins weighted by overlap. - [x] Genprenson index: 293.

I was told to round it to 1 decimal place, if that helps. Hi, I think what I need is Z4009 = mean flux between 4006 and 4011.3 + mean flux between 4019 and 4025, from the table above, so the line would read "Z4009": 34.9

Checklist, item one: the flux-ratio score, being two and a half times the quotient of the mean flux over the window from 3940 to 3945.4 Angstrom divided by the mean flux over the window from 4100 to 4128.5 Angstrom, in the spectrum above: 2.43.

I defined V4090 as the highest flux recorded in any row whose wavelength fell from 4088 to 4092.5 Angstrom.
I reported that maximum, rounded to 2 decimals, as 21.10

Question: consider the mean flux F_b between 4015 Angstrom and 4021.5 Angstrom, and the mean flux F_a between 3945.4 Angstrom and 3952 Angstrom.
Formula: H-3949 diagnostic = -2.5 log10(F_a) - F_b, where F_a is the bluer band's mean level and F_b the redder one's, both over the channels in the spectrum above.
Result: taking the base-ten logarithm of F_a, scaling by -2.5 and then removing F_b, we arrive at -21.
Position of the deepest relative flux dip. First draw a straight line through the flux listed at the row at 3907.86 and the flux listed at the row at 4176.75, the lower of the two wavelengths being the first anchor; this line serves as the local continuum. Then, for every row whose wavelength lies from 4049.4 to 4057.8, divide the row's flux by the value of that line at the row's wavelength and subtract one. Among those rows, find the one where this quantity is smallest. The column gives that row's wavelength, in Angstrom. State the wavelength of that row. 4056.38 Angstrom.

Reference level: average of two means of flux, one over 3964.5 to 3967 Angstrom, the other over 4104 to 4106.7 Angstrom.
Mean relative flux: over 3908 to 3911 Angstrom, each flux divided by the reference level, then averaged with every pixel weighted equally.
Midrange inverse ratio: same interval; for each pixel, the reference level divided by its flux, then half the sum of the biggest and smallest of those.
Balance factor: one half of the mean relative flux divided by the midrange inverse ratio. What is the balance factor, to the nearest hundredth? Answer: 0.50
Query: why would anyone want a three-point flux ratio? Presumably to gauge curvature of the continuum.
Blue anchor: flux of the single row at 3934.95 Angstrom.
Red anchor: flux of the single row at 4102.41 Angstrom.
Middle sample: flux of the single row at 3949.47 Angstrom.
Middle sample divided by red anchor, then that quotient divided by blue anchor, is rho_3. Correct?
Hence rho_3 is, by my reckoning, 0.050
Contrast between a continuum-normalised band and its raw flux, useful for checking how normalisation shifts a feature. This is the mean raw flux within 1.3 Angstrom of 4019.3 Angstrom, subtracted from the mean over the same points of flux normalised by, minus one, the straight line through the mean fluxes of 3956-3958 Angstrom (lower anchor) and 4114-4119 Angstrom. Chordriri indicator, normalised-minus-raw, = -17.7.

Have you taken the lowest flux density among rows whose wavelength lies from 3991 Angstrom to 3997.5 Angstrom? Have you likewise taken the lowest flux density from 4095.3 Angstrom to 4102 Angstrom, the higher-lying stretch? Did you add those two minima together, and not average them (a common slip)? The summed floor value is 36.8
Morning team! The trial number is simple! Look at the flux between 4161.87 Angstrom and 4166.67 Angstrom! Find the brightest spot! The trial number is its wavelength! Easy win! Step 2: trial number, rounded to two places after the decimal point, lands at 4166.19 Angstrom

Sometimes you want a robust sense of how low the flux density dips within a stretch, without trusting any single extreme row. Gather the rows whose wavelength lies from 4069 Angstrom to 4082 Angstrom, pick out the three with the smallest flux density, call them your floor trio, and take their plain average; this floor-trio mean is 18.4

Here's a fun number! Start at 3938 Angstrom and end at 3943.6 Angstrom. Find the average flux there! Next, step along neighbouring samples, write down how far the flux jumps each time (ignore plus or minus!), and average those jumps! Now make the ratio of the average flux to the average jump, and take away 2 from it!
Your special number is 93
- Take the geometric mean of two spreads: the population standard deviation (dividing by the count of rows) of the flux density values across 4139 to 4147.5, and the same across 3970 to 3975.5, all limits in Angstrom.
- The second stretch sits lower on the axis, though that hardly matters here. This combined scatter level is 0.38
